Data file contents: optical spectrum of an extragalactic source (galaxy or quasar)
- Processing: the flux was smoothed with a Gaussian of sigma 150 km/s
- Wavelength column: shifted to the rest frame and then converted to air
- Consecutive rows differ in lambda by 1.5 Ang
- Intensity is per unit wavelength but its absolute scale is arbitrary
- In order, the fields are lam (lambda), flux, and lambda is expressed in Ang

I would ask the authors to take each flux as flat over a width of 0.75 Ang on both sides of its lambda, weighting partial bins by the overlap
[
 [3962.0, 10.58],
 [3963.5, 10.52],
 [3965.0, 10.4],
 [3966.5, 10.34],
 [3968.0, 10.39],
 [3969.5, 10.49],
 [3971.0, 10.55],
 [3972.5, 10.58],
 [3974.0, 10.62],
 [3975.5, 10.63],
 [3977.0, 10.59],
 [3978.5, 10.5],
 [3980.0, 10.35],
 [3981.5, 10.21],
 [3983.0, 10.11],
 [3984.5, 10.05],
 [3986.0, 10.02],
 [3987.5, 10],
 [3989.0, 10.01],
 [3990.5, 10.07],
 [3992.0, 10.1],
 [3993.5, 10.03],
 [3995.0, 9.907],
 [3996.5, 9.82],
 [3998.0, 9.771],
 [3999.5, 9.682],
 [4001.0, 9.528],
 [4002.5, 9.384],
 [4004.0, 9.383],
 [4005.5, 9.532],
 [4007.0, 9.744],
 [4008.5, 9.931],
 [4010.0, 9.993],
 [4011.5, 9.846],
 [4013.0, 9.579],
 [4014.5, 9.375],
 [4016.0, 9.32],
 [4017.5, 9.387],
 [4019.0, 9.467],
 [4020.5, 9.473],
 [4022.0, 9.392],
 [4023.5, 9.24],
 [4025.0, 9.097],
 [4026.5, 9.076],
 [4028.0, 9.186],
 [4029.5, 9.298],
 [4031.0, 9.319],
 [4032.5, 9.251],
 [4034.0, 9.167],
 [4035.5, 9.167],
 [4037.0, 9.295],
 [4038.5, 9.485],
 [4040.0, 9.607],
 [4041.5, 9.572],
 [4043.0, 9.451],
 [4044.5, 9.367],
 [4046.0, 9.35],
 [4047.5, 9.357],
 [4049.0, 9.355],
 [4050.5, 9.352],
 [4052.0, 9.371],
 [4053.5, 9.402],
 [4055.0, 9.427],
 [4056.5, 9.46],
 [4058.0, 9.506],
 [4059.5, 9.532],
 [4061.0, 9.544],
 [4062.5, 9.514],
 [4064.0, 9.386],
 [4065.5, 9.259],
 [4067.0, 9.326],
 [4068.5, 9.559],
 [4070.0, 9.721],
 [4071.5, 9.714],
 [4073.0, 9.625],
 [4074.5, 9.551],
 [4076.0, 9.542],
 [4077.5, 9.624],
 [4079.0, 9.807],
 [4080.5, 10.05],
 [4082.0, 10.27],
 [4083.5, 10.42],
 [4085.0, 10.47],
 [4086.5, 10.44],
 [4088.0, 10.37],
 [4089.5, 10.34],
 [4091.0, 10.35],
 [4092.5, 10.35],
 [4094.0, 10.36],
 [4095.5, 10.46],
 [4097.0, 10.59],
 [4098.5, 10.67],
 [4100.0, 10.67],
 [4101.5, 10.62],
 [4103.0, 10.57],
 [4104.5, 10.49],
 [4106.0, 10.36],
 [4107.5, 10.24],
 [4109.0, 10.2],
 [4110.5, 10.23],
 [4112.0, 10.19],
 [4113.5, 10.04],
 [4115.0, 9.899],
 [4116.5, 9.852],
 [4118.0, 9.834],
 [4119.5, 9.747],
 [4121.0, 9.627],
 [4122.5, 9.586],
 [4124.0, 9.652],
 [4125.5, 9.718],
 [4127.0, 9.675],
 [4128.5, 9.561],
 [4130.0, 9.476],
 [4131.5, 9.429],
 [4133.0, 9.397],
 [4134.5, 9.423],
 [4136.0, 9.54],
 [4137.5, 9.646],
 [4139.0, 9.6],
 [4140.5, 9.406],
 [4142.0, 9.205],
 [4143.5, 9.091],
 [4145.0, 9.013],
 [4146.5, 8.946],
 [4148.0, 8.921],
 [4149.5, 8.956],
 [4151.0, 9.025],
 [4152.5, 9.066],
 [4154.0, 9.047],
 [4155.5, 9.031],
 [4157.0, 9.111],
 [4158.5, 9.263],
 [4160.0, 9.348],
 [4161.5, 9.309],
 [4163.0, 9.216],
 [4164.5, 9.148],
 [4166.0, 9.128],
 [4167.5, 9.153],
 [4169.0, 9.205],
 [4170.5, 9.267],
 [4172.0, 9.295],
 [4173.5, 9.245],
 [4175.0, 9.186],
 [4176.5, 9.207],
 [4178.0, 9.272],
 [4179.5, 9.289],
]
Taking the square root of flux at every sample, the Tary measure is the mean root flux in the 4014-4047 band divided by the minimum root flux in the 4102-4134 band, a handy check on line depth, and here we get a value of 1.00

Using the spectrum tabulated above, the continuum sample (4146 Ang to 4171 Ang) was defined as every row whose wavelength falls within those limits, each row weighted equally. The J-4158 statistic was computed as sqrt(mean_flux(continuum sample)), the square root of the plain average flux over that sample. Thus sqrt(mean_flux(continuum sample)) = 3.02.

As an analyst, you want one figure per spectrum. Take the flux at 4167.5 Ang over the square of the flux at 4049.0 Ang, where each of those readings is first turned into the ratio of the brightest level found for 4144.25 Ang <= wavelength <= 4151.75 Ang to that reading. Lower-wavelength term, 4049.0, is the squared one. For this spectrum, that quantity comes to 1.06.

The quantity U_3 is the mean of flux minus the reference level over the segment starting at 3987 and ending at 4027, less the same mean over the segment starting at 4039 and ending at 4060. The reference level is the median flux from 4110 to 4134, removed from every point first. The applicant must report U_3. 0.20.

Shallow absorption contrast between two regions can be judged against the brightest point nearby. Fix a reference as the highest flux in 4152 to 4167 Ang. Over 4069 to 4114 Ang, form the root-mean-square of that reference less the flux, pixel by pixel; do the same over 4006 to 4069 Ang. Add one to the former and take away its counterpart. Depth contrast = 1.7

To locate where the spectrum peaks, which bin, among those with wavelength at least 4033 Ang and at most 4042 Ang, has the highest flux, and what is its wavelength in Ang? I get 4040.0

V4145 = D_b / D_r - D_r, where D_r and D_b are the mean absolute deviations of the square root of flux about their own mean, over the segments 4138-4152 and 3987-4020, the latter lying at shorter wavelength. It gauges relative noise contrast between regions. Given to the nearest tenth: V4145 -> 1.2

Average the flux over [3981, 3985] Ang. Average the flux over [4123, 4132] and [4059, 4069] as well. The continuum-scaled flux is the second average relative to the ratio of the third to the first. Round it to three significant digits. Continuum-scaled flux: 10.3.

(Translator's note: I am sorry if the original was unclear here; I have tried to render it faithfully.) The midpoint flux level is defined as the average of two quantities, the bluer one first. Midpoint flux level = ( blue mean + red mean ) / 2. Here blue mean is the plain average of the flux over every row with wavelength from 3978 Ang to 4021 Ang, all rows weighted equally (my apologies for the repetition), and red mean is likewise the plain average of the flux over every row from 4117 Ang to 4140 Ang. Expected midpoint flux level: 9.70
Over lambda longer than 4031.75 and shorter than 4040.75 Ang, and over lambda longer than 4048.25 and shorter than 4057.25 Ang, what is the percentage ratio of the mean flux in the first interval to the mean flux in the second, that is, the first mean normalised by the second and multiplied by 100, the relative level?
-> 99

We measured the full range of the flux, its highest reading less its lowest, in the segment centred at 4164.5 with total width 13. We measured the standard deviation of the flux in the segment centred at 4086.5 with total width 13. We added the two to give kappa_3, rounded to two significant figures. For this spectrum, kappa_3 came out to 0.34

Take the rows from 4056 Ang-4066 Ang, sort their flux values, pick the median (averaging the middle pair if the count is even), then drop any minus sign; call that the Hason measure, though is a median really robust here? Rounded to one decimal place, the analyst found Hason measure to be 9.5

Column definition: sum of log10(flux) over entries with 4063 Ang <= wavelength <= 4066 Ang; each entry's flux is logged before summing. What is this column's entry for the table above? 1.94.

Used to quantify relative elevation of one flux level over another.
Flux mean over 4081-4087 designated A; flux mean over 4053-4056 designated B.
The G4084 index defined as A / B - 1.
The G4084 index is 0.10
